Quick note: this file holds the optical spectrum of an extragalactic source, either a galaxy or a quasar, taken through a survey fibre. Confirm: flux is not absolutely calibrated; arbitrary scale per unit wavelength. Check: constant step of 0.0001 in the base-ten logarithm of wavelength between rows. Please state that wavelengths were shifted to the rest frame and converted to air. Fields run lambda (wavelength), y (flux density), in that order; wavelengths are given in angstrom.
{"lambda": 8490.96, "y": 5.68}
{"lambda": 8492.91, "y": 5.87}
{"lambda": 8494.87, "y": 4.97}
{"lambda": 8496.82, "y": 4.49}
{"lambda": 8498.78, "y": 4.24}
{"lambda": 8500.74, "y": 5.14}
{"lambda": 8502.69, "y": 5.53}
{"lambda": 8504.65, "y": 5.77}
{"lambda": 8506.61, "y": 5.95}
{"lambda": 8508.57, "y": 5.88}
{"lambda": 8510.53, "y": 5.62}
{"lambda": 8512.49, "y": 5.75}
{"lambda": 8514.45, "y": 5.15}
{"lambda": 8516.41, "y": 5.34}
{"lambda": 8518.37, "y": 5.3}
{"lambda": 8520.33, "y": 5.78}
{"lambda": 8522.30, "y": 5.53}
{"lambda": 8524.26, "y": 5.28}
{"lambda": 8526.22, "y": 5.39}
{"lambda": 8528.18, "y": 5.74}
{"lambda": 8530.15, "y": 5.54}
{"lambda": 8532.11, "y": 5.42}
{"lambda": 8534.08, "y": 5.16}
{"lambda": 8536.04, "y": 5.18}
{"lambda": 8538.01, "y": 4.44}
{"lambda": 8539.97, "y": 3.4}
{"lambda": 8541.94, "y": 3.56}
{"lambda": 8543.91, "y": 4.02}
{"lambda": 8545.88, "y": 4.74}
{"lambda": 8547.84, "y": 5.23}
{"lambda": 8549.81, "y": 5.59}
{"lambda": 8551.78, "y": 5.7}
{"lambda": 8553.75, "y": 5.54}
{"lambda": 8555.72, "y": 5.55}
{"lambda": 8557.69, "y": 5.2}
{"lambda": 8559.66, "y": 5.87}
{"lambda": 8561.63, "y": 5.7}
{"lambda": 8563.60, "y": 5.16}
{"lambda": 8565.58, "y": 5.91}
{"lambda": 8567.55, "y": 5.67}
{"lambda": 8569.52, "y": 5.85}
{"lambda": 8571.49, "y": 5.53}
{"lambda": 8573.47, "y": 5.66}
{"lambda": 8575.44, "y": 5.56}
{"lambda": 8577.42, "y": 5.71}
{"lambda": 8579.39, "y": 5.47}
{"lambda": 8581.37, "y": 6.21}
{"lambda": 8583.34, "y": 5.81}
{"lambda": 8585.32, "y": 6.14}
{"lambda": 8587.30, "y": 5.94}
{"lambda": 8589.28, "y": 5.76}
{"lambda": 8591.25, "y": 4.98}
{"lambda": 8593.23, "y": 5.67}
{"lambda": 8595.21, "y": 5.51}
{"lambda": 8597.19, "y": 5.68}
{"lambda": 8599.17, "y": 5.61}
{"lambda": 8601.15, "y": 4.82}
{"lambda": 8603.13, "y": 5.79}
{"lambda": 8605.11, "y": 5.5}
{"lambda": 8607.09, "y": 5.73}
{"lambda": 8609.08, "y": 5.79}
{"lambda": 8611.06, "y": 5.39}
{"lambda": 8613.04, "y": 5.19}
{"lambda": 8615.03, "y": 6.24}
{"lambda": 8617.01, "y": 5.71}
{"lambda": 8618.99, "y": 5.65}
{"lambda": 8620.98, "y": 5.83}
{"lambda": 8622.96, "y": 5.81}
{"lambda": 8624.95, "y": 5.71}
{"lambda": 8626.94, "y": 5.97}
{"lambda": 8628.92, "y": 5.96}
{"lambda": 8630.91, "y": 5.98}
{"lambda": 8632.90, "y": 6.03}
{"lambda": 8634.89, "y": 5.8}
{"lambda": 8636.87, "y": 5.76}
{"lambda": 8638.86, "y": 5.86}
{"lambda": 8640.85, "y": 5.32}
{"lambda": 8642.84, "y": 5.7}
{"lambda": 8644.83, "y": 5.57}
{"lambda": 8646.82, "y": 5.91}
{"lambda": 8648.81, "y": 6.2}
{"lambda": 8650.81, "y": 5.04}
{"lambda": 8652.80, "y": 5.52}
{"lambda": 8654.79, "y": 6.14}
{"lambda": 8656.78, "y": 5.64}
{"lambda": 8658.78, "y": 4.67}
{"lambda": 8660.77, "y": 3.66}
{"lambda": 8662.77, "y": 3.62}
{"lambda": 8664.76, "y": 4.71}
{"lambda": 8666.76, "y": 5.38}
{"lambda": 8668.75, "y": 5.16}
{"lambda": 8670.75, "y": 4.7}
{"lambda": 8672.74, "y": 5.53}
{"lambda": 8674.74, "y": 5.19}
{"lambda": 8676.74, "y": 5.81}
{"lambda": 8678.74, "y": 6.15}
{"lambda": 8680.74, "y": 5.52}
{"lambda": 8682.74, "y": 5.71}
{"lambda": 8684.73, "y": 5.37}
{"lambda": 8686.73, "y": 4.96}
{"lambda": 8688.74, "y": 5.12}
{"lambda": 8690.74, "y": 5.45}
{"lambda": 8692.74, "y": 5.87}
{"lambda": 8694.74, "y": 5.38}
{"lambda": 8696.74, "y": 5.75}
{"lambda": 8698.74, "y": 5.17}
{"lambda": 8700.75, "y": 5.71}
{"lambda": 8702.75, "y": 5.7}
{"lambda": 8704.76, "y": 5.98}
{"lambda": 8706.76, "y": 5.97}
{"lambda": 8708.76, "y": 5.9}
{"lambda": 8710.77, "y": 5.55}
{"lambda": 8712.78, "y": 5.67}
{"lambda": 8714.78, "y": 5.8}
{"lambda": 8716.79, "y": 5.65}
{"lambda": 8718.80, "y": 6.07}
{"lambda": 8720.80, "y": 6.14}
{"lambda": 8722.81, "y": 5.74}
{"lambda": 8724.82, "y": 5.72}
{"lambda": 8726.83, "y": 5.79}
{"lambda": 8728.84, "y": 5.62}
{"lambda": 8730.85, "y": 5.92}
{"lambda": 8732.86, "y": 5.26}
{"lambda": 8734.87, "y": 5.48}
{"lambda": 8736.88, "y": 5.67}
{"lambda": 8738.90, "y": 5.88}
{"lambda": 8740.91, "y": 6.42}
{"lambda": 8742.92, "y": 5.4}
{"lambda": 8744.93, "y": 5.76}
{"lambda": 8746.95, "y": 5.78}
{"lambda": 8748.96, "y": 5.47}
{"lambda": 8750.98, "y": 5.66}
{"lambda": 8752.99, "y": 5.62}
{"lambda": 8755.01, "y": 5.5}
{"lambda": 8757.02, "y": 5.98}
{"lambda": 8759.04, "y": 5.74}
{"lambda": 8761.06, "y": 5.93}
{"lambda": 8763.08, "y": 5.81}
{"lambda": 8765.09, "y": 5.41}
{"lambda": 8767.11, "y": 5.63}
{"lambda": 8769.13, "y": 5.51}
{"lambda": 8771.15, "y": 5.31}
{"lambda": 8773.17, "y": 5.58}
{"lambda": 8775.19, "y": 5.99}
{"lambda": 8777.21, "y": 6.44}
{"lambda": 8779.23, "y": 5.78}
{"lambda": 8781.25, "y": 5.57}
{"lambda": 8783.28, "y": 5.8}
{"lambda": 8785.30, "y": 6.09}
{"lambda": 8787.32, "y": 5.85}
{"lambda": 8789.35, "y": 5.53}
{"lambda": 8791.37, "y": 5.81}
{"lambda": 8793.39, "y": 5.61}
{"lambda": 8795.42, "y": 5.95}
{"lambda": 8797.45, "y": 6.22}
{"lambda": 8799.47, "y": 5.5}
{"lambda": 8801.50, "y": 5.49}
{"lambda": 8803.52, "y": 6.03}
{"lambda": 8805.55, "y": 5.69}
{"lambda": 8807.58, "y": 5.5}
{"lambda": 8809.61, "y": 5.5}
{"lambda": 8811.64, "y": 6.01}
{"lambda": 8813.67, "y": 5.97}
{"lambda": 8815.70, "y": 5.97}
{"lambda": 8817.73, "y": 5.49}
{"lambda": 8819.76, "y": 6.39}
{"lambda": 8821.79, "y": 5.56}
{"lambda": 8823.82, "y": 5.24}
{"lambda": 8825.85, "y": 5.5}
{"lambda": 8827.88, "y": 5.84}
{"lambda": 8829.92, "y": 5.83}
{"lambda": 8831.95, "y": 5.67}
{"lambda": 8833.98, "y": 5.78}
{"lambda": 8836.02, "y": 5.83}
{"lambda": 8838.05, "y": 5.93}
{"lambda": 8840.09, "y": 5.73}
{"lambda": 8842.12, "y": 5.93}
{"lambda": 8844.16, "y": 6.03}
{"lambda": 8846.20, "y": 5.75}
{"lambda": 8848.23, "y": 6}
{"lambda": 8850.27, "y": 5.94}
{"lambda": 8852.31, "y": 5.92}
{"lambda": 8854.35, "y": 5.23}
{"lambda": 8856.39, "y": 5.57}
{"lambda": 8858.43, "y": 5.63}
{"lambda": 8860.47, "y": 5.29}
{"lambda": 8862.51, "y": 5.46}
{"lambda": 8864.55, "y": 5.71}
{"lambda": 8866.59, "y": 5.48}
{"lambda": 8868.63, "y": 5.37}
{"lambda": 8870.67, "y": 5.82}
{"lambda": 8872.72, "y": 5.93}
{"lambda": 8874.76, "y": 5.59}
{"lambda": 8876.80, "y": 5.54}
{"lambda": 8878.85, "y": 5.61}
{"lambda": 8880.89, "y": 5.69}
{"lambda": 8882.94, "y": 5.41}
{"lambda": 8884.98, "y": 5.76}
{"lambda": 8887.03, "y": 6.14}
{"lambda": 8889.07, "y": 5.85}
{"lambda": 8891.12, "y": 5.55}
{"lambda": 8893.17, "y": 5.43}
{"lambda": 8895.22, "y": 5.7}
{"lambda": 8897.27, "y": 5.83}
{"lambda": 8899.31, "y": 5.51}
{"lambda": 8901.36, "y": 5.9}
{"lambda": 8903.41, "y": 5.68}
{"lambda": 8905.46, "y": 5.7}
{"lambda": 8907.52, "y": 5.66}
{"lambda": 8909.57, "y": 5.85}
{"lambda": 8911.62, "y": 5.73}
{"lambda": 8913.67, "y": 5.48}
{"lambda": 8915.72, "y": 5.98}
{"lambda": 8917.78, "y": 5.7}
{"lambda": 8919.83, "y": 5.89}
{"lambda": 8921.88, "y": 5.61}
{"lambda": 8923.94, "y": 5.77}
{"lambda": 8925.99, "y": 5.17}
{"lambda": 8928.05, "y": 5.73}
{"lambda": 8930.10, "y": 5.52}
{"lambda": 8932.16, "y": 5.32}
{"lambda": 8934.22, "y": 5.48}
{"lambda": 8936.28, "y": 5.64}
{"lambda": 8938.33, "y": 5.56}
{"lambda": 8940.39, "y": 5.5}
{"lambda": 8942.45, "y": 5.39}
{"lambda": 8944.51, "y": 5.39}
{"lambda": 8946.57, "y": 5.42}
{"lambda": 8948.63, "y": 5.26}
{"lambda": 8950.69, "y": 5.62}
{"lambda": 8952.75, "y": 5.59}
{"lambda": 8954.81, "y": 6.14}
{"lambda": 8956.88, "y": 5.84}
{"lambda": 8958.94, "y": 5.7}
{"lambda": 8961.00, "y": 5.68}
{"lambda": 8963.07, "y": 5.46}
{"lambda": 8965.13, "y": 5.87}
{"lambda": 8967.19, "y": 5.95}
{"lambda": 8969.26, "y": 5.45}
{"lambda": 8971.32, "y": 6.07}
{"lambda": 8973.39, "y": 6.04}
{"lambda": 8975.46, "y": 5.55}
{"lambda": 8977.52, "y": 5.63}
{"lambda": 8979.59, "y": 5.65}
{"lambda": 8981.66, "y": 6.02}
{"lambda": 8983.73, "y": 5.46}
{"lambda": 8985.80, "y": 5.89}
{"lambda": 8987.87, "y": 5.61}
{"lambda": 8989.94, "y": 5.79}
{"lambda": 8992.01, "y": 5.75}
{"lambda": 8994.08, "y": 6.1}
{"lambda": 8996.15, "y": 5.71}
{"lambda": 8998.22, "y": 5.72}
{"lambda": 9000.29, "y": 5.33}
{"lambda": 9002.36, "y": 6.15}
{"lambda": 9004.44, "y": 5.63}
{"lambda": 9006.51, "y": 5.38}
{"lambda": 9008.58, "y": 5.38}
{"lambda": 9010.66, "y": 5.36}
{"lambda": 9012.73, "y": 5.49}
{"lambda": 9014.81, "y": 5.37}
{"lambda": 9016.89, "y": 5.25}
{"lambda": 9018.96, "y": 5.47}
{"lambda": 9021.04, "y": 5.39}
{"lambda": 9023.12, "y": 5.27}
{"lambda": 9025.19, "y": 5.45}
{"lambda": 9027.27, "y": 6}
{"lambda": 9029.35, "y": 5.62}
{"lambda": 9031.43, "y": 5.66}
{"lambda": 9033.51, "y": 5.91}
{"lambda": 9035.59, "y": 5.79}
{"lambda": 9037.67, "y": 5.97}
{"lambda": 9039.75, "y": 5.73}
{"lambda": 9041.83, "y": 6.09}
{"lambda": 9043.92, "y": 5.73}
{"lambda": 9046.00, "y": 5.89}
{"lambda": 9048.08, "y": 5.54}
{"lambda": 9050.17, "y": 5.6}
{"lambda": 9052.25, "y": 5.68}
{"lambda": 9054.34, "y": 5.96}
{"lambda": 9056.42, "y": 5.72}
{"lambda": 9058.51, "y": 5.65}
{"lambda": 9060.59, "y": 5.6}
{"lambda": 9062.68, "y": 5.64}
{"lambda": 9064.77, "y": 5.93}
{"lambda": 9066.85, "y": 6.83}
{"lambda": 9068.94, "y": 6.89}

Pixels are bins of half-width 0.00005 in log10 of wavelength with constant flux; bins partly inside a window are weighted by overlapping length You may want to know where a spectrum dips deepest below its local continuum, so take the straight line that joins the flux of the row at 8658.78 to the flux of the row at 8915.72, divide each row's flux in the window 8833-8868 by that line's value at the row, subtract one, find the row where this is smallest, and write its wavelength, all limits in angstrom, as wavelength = 8854.35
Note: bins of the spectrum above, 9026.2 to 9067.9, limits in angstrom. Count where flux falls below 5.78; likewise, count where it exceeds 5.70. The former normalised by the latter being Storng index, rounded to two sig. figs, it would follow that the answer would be 0.92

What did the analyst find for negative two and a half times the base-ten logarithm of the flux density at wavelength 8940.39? -1.85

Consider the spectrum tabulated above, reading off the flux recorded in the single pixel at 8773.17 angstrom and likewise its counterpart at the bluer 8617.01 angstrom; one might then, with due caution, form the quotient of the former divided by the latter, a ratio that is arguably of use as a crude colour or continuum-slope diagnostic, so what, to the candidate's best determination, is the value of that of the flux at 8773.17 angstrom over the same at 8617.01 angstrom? 0.98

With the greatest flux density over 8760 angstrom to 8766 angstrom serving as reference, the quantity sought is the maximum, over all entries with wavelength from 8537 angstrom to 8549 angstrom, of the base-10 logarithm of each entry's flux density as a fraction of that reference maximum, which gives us -0.055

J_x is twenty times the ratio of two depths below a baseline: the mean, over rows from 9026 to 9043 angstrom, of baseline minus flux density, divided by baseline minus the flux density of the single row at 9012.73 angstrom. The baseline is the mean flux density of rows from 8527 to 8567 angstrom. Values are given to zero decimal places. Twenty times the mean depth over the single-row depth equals 40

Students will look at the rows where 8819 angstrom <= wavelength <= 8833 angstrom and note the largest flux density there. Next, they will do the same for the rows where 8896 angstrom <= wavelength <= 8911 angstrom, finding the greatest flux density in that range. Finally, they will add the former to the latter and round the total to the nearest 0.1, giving 12.3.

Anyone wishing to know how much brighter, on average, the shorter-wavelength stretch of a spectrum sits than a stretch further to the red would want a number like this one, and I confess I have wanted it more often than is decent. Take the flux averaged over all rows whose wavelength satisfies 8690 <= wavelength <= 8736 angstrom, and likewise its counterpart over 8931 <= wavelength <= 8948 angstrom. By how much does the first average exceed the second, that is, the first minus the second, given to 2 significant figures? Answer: 0.25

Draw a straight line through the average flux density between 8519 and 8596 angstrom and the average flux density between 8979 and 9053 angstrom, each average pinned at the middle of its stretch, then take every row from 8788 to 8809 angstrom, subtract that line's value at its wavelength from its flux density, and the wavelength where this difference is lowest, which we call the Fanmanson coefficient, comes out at 8801.50 angstrom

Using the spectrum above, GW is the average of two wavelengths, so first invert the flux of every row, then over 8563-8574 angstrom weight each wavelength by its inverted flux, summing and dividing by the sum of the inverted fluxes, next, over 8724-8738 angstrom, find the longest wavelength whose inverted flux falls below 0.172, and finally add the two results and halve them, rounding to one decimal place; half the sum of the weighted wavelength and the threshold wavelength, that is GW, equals 8649.7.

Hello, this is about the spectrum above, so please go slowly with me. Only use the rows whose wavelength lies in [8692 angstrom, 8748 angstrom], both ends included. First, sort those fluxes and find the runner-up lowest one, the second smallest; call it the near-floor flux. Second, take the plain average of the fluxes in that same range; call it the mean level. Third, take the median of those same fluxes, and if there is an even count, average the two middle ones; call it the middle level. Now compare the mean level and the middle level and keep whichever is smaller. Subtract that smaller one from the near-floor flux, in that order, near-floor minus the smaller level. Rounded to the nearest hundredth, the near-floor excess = -0.48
